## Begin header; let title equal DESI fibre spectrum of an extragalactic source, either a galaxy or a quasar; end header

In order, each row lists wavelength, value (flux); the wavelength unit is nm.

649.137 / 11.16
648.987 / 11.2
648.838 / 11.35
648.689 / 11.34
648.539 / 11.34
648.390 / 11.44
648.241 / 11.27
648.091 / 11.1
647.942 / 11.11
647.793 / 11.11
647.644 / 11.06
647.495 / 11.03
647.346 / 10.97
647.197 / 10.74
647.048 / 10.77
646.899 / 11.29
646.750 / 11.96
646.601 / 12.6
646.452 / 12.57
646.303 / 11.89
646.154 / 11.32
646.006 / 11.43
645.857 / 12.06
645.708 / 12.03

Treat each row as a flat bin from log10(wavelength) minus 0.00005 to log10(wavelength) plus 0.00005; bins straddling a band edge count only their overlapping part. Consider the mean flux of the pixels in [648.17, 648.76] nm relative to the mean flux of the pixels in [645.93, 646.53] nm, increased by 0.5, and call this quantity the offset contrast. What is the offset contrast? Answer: 1.46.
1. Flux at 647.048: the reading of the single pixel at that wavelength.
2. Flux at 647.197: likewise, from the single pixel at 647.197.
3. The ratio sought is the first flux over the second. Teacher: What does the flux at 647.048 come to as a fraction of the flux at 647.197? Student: 1.00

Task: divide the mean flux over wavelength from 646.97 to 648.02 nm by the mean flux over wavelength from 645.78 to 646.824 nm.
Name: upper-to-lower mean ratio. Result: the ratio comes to 0.92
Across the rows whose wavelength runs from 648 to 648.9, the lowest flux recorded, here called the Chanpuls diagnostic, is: 11.1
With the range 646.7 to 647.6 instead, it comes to 10.74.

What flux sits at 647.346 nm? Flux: 10.97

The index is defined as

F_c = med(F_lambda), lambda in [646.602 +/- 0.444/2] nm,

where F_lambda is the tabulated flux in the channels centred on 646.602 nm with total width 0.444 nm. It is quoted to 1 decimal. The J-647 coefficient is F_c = 12.6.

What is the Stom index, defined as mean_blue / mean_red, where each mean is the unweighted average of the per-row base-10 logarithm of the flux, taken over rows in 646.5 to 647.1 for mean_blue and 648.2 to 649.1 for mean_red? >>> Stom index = 1.01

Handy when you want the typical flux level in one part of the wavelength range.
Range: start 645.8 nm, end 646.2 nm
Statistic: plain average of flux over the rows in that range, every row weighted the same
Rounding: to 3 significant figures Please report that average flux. 11.6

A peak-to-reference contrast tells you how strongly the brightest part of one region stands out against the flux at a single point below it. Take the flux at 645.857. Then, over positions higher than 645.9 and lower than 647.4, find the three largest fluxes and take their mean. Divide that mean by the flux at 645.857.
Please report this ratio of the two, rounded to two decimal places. 1.03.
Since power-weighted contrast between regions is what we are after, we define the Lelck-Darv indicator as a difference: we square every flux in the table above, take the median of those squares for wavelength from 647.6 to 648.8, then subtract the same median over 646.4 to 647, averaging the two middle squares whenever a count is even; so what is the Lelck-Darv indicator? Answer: -25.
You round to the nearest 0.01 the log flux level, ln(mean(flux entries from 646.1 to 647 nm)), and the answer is 2.48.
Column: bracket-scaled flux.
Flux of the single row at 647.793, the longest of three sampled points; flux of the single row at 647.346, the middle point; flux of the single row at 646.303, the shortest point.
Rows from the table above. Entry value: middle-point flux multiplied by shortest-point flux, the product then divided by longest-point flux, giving 11.7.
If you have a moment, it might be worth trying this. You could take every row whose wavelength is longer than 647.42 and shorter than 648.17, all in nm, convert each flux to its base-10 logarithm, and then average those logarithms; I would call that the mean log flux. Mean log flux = 1.045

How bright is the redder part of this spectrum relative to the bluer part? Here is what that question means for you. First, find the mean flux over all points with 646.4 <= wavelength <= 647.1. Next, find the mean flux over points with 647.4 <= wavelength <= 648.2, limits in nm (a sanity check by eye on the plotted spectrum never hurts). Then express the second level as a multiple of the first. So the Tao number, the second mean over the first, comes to 0.936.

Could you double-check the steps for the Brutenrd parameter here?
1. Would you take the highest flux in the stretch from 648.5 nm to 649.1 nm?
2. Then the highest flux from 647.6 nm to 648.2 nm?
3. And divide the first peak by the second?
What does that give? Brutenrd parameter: 1.02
